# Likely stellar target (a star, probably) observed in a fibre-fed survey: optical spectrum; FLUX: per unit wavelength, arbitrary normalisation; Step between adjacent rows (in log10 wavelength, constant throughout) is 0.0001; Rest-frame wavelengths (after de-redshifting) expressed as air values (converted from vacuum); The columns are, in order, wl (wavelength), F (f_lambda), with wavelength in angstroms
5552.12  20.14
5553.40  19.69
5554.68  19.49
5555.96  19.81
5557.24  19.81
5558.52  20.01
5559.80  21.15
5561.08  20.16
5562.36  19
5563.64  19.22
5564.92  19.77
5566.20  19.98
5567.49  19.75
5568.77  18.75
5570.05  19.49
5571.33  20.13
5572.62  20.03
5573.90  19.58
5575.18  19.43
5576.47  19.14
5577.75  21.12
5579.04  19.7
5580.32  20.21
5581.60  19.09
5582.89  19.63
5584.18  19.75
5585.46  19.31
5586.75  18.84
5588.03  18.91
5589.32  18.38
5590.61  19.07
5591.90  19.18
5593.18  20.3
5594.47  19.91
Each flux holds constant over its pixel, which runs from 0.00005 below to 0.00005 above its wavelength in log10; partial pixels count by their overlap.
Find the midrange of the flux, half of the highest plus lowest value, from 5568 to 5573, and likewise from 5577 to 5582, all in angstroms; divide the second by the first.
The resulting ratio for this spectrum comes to 1.034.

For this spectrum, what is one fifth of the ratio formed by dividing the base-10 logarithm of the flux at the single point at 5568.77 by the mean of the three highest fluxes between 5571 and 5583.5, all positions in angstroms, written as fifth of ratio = 0.0124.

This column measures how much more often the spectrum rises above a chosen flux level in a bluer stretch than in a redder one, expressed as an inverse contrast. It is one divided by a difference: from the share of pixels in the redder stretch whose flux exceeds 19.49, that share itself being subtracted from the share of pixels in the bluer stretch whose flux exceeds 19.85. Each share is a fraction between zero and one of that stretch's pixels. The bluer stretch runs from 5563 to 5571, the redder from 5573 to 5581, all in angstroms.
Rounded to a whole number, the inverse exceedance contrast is -2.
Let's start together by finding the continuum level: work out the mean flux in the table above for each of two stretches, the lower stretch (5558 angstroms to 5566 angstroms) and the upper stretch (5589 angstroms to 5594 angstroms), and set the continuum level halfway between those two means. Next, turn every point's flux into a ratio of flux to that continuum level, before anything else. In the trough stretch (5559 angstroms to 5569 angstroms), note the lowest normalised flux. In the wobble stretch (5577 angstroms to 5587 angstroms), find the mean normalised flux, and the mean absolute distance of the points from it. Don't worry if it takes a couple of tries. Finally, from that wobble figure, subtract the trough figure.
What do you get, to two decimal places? -0.93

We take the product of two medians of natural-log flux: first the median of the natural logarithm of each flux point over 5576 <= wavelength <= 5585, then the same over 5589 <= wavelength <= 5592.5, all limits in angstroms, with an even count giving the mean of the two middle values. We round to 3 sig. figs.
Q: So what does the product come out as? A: 8.79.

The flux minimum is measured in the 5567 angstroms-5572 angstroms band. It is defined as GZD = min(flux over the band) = 18.75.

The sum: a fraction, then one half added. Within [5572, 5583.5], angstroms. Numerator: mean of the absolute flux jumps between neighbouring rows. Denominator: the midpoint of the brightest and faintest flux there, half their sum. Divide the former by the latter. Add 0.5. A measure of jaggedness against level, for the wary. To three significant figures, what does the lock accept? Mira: 0.540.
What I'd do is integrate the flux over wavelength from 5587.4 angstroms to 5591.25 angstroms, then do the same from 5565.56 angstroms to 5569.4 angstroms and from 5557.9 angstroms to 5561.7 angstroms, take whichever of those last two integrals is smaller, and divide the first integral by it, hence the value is 0.97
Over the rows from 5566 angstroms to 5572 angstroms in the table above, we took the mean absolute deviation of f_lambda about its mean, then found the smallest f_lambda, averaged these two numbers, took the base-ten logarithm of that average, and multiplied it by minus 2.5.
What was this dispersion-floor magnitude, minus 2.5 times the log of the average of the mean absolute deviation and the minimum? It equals -2.45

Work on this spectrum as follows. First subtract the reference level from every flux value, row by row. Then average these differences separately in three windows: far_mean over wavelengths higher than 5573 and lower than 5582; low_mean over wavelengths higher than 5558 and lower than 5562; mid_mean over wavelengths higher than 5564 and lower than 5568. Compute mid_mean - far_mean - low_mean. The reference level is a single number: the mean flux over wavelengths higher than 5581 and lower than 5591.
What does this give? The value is -1.2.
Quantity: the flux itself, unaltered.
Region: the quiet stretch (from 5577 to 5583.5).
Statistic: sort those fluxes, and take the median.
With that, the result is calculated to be 19.7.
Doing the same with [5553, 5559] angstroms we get 19.8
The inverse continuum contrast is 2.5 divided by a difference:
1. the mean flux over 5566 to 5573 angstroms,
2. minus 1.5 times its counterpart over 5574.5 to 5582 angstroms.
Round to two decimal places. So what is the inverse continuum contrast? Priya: -0.25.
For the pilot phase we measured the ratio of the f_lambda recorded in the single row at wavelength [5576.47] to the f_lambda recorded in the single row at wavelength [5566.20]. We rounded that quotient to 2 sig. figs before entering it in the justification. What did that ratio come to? 0.96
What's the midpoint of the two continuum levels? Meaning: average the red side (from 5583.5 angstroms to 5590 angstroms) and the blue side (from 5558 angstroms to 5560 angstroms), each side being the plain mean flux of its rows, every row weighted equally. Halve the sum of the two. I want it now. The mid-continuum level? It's 19.8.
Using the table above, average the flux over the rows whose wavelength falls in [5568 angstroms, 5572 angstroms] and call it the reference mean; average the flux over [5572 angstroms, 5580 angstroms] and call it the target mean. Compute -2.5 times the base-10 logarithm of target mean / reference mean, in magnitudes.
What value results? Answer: -0.021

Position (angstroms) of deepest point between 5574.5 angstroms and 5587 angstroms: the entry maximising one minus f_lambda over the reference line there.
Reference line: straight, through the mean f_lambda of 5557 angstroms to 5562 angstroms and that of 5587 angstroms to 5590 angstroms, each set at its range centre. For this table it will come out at 5576.47 angstroms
